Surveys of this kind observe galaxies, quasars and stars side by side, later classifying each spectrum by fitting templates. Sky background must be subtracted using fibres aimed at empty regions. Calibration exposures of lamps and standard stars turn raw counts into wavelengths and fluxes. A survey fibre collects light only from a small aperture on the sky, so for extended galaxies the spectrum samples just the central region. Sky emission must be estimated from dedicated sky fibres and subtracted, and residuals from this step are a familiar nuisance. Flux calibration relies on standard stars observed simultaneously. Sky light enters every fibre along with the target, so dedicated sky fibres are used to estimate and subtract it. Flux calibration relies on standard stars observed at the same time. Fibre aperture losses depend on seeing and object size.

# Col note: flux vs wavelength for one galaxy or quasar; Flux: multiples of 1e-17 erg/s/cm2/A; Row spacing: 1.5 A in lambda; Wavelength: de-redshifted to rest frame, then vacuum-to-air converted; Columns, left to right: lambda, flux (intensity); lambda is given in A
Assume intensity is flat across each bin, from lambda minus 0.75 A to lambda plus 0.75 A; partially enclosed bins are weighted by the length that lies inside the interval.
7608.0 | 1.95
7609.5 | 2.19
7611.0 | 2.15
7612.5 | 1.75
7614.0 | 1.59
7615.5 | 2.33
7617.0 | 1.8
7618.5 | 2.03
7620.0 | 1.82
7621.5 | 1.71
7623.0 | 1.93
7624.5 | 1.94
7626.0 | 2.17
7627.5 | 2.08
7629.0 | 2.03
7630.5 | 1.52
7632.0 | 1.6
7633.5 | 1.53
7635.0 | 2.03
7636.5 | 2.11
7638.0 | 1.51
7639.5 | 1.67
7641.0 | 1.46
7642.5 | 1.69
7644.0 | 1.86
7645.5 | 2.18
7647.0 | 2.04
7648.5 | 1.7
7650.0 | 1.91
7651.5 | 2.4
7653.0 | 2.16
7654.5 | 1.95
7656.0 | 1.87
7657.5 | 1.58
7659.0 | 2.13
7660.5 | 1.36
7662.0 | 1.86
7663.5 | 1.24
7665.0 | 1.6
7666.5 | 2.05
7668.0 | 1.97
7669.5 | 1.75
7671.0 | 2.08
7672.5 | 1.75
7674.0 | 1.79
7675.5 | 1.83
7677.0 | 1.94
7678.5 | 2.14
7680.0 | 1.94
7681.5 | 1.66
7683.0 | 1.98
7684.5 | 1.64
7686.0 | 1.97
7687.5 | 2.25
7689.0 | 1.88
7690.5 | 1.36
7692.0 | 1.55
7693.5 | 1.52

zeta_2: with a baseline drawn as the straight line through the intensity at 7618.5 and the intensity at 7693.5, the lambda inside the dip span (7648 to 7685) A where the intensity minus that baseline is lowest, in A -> 7663.5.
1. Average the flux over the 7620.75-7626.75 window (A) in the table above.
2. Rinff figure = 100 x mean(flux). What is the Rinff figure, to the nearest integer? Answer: 194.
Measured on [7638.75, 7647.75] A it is 182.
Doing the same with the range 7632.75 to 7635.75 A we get 178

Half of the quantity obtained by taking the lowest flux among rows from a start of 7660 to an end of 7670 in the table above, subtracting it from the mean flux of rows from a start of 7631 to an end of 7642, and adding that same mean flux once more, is 1.08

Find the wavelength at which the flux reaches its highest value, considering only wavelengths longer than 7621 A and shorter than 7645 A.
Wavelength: 7626.0 A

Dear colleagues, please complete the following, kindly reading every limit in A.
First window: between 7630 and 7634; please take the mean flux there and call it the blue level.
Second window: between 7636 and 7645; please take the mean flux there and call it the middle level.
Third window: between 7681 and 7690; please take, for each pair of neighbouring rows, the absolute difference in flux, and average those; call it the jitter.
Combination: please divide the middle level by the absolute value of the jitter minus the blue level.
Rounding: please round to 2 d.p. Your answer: 1.40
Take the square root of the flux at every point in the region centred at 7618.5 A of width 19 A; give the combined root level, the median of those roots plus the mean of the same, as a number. 2.79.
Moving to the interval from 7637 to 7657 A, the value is 2.73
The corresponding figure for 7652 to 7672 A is 2.71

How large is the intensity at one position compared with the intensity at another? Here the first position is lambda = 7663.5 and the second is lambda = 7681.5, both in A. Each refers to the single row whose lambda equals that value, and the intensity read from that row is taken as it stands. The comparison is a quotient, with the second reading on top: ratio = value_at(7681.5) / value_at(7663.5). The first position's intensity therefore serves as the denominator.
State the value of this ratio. 1.3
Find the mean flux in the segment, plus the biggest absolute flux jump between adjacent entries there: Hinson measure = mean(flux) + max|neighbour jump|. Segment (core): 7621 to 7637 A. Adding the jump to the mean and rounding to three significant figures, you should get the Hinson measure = 2.39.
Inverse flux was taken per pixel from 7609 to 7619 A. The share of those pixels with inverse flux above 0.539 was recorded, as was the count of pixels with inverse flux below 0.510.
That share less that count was -3.6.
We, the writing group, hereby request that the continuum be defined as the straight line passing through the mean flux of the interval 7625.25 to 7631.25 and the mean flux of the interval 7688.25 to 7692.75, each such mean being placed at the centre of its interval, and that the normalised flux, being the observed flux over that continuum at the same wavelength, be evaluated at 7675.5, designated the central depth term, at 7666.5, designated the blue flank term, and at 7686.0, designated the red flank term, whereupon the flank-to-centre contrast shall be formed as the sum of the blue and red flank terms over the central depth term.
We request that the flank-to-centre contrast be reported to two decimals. 2.20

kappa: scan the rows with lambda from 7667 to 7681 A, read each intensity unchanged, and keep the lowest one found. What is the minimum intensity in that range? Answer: 1.75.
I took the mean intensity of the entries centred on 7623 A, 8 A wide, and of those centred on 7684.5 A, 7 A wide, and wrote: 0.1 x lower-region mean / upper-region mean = 0.101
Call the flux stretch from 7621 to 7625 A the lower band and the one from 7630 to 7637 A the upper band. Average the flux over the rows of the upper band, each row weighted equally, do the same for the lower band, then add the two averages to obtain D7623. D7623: 3.62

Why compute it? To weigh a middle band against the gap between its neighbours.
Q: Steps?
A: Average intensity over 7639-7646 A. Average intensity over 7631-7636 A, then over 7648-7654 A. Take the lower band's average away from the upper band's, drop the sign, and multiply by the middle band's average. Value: 0.57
